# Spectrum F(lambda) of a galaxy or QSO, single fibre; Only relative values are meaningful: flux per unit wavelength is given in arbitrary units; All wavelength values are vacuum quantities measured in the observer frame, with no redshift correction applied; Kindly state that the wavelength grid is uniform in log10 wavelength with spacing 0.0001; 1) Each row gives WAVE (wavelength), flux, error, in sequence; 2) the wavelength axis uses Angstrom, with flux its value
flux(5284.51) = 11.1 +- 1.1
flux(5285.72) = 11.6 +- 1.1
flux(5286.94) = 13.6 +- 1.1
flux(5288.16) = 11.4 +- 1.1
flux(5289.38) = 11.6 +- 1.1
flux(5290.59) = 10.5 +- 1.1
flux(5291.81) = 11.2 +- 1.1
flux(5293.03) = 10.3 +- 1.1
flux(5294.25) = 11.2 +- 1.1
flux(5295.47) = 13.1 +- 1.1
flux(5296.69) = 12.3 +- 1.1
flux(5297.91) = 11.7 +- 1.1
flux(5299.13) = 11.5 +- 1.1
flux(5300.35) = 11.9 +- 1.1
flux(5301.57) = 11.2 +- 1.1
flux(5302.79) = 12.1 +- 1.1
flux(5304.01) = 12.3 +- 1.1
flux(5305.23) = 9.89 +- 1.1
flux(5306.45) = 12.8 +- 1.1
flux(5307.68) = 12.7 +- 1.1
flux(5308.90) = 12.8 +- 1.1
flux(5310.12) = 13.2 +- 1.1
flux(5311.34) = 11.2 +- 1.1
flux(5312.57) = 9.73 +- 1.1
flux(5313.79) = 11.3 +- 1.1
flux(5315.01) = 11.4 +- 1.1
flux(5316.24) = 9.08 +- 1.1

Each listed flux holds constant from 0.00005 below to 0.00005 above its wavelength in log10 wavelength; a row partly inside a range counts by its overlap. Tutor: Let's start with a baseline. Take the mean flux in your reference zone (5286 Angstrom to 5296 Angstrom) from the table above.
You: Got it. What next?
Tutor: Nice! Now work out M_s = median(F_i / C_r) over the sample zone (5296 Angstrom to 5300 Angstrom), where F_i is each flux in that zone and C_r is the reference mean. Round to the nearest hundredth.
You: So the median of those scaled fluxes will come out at 1.01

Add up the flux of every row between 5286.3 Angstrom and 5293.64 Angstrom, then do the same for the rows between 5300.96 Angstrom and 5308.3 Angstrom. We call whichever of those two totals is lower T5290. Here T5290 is 69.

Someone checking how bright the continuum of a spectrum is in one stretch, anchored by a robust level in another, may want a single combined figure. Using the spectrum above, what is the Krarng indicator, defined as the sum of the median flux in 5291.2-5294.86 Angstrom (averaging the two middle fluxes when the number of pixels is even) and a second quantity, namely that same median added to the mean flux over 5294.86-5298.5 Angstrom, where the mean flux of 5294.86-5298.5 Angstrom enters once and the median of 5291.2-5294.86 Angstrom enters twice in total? 34.8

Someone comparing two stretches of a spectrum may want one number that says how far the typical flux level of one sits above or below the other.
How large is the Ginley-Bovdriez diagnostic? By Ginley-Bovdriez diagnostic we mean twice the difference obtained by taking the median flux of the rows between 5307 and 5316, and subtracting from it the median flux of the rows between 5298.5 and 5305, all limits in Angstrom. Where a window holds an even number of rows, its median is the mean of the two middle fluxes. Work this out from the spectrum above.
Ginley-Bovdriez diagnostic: -1.0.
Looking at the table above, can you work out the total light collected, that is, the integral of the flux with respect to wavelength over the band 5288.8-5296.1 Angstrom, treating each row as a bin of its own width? 82.7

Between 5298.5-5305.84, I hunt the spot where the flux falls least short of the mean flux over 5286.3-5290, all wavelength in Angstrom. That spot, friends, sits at 5304.01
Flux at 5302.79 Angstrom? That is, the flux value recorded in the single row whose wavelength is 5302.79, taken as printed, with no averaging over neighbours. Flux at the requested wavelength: 12.1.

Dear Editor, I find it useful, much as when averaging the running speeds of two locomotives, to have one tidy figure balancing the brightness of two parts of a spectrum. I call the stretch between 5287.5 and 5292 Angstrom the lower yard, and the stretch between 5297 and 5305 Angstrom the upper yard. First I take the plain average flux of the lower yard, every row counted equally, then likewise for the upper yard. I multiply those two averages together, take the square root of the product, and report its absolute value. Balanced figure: 11.5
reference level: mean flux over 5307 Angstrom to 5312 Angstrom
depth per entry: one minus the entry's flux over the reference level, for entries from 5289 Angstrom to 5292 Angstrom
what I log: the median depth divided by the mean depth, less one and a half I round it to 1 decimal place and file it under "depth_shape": -0.6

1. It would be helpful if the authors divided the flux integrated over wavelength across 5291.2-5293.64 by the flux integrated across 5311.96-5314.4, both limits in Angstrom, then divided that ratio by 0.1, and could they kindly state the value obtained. 10.2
